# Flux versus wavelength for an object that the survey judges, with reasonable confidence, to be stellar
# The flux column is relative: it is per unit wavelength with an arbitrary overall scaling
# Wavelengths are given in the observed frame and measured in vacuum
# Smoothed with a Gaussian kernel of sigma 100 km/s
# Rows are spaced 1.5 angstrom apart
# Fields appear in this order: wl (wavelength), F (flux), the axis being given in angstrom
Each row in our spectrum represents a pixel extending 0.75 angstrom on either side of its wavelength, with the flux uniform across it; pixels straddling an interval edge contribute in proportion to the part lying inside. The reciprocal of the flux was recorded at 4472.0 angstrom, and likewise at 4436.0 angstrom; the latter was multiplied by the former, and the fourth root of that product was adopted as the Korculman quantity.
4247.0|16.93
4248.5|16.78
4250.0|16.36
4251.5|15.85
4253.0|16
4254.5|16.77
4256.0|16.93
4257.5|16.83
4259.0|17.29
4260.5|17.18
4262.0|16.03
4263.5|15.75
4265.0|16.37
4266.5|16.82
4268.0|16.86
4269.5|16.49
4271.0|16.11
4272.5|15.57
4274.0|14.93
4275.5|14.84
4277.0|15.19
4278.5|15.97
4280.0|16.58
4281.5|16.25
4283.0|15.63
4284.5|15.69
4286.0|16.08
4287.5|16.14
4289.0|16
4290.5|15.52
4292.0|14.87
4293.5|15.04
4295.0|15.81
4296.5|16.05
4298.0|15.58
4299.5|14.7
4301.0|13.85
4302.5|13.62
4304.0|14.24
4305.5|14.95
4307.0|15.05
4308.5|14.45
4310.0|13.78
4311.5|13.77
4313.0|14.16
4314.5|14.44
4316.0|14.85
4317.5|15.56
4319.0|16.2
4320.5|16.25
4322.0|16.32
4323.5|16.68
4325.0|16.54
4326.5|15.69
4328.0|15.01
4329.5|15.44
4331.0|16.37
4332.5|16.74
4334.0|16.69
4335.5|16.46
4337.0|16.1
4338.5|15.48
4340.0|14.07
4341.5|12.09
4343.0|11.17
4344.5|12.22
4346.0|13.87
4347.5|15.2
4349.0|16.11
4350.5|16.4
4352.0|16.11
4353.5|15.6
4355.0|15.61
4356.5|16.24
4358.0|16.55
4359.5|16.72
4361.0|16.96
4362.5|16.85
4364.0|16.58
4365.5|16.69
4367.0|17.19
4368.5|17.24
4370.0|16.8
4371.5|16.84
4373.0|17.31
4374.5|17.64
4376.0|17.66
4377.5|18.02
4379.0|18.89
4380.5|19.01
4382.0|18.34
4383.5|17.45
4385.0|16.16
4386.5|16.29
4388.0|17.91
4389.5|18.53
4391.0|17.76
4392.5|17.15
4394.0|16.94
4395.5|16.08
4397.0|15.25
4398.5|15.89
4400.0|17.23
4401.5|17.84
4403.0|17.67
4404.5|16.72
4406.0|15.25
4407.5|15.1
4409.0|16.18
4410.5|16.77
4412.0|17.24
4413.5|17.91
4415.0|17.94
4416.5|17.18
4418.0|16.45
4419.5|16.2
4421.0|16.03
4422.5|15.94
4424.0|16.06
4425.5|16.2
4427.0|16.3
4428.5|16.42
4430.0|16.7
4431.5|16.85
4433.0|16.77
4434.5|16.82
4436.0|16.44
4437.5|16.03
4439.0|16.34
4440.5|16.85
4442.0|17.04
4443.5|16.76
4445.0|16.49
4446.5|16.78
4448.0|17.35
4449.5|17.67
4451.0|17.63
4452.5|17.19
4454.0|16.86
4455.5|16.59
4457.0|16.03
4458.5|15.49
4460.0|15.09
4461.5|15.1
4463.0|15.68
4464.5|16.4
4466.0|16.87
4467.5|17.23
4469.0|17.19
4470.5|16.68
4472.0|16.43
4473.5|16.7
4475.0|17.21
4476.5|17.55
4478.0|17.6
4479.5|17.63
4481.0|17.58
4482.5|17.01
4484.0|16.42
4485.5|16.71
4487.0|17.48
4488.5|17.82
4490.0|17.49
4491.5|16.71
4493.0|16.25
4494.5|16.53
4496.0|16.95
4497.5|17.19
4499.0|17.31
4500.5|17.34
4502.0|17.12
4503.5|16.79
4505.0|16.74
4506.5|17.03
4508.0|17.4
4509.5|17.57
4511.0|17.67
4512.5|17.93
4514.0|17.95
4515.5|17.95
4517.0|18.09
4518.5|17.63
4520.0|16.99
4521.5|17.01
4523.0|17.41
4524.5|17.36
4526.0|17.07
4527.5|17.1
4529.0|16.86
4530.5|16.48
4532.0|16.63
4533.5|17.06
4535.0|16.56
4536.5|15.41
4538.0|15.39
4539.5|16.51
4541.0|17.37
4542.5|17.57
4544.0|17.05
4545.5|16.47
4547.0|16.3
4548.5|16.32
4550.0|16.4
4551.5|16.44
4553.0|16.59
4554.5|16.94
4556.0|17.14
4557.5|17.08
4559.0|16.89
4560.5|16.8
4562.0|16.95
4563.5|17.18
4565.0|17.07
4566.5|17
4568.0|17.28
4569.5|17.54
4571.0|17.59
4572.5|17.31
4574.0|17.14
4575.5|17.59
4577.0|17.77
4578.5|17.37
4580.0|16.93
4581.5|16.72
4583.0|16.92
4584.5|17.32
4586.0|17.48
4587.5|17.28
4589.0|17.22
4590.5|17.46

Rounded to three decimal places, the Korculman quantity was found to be 0.247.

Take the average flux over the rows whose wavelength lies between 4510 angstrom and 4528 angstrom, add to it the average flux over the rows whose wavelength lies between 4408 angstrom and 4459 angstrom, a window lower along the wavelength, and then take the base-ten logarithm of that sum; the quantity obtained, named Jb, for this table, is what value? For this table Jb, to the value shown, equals 1.53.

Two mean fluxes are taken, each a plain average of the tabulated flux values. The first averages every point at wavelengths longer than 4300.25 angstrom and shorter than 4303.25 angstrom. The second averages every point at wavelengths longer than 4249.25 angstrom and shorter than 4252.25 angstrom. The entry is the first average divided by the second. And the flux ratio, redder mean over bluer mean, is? 0.85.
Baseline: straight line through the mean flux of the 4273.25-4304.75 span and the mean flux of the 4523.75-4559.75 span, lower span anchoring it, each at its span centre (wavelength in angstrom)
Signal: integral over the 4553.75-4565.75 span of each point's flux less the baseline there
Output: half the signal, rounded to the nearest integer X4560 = 1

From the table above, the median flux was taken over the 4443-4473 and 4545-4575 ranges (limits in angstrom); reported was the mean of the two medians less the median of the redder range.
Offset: -0.13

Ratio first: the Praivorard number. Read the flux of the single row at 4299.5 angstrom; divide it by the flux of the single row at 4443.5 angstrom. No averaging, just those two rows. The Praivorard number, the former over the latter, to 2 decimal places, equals 0.88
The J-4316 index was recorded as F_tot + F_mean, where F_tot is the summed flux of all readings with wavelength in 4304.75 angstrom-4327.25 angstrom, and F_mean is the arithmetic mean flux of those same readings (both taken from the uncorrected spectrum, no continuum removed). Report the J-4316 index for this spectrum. 244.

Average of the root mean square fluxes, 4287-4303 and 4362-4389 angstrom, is 16.3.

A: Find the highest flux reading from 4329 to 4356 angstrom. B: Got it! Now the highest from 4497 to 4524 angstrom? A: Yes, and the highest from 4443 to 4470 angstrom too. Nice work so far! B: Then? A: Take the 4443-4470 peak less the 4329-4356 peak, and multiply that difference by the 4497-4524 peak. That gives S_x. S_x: 16.8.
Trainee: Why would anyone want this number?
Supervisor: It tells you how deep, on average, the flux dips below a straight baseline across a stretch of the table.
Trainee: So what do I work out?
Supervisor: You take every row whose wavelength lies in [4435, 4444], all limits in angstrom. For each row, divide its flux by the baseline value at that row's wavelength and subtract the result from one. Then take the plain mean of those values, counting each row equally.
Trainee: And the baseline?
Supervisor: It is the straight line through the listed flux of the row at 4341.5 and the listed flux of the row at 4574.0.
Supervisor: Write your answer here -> -0.17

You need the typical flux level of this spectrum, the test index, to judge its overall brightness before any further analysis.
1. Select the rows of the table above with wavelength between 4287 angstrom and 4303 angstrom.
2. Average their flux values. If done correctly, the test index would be 15.2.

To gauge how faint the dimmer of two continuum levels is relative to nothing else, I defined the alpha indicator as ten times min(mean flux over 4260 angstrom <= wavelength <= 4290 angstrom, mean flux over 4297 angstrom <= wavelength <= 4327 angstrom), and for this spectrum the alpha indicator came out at 150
